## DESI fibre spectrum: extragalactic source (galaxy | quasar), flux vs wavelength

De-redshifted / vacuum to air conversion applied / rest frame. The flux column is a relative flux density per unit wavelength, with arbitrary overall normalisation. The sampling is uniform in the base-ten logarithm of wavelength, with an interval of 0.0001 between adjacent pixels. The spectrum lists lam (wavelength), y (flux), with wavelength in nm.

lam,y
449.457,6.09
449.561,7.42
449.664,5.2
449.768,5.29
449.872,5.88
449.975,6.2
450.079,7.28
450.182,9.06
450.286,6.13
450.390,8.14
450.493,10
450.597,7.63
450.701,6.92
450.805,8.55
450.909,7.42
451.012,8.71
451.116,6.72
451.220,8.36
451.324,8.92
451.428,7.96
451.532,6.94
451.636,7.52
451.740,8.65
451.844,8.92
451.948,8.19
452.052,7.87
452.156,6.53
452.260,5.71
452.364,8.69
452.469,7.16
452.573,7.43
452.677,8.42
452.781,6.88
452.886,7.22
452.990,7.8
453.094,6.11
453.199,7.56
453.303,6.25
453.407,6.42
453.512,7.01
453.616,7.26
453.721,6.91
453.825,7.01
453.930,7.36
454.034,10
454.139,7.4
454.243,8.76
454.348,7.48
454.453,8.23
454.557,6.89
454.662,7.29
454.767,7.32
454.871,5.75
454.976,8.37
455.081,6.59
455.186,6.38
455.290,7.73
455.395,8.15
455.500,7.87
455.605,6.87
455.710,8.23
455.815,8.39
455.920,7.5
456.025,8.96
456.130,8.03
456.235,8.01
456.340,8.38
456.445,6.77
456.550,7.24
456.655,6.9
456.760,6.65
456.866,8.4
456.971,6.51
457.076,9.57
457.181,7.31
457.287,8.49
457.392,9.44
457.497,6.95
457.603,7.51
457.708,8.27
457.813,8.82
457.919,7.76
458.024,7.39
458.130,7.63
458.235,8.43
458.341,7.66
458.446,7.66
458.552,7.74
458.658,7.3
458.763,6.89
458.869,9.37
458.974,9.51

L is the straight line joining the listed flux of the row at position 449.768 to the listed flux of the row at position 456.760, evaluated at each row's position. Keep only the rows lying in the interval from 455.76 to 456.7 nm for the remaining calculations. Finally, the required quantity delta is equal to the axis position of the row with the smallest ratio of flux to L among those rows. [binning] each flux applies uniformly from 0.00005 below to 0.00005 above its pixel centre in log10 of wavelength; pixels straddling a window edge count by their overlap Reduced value 456.445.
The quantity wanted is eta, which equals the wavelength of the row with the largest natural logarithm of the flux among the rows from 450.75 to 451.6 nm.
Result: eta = 451.324 nm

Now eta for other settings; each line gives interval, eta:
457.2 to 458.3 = 457.392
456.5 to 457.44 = 457.076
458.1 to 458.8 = 458.235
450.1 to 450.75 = 450.493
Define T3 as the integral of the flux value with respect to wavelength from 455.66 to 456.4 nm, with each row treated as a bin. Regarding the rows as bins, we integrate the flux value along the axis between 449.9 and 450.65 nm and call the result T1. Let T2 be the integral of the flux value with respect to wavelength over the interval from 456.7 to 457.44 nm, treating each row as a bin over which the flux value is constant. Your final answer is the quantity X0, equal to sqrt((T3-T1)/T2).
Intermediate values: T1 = 5.8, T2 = 5.9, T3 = 6.07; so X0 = 0.22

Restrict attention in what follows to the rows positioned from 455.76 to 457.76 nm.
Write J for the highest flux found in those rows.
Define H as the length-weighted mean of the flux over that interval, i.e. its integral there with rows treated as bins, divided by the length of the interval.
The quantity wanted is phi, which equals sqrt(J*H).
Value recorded 8.67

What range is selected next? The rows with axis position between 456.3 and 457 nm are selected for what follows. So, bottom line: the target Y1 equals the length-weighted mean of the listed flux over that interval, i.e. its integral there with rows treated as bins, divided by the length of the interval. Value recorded 7.3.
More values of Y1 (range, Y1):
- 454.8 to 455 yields 6.9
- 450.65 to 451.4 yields 7.9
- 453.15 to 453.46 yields 6.7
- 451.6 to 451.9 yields 8.4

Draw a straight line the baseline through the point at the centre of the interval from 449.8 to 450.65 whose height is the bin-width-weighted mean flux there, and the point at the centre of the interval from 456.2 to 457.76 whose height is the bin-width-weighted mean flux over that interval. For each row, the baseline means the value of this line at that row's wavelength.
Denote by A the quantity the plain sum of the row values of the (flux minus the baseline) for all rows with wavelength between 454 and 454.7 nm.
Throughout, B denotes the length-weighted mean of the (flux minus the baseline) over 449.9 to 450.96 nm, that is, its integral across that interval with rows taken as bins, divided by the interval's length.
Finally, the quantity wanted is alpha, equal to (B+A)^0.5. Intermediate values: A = 2.48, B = 0.20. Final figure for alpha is 1.64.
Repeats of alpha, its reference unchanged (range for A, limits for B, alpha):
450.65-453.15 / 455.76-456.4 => 1.66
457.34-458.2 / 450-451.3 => 1.36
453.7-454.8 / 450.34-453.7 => 0.76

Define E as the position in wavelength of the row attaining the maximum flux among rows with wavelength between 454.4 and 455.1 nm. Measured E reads 454.976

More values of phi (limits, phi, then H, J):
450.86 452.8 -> 8.32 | 7.75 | 8.92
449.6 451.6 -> 8.62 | 7.44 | 10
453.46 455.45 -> 8.64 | 7.47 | 10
